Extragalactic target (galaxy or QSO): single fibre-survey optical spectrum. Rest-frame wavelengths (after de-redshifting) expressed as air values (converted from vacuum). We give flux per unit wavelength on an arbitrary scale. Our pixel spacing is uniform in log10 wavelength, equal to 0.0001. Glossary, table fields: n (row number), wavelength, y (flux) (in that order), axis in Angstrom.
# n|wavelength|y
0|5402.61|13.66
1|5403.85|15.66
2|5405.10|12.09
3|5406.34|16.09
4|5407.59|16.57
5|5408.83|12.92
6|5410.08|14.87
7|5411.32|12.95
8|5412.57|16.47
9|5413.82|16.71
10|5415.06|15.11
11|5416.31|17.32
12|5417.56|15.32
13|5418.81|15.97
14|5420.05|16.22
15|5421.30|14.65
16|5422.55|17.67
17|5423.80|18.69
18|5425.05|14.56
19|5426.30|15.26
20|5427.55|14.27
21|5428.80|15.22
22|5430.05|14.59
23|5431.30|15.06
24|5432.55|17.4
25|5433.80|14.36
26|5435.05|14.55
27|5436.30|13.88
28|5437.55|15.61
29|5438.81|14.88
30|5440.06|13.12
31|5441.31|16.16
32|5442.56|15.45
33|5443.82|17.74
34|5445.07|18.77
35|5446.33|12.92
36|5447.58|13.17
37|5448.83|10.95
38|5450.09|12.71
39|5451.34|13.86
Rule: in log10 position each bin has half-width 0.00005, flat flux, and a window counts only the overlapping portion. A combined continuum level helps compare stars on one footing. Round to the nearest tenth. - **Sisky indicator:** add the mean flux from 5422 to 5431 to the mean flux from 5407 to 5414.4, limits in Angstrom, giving 30.8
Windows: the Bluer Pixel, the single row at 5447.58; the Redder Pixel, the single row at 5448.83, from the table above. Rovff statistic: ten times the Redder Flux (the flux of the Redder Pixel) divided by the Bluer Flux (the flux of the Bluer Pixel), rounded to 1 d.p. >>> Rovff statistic 8.3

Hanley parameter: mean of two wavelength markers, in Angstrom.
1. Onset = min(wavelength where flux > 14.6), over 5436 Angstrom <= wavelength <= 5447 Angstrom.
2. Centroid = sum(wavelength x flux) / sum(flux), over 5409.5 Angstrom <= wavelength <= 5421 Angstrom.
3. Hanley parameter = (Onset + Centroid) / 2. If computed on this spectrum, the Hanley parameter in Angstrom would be 5426.4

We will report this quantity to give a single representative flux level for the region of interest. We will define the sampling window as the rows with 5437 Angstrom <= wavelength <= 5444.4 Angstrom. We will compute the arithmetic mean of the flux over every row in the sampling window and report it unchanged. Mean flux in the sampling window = 15.5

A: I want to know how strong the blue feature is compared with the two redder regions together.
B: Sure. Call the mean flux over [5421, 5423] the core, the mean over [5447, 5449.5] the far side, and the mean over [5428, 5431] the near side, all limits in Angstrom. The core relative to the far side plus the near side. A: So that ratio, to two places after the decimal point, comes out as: 0.60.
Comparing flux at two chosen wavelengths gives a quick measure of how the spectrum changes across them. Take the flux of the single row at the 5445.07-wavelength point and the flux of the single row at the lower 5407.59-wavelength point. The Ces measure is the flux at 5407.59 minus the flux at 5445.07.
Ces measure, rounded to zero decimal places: -2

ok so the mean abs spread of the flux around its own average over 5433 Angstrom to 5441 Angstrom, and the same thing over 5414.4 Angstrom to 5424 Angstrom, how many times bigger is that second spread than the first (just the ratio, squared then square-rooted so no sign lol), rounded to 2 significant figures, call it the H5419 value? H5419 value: 1.9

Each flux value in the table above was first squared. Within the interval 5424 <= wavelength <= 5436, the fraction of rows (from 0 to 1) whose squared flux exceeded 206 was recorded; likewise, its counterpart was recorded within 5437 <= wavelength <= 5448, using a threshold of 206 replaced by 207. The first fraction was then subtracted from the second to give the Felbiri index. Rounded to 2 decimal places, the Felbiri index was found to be -0.22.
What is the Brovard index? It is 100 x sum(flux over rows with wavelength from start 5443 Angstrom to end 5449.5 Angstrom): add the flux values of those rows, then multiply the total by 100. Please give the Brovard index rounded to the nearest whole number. 7355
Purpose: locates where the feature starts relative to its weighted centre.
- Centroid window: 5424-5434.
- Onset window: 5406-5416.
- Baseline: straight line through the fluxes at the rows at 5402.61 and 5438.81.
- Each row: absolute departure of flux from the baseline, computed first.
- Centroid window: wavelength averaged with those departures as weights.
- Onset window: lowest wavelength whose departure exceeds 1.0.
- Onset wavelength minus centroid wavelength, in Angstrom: -24.4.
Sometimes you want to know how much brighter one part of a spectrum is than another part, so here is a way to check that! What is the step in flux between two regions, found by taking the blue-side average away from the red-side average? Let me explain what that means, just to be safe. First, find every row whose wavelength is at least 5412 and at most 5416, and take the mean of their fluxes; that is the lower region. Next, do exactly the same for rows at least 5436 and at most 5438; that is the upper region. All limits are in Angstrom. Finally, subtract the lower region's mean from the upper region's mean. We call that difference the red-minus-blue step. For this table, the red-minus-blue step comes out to -1.4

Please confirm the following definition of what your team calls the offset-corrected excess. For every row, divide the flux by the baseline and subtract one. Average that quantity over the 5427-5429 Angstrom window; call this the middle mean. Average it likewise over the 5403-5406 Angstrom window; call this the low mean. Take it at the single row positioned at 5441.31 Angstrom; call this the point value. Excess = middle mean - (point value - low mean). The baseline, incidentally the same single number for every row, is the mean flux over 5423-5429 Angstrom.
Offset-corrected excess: -0.20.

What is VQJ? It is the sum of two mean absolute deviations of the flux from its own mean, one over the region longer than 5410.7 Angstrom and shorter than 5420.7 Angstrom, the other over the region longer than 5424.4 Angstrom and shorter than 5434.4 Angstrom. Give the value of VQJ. 1.63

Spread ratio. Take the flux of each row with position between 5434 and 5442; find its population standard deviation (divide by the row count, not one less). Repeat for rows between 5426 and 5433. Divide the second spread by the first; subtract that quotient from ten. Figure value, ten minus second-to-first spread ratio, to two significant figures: 9.0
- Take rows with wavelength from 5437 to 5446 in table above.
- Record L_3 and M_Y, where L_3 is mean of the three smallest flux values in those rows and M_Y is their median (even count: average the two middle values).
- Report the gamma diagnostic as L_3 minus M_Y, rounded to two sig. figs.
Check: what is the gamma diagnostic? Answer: -1.1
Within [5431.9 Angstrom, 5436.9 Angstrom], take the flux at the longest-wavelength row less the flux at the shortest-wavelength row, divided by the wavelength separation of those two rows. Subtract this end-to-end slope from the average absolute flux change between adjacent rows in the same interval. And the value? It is 2.2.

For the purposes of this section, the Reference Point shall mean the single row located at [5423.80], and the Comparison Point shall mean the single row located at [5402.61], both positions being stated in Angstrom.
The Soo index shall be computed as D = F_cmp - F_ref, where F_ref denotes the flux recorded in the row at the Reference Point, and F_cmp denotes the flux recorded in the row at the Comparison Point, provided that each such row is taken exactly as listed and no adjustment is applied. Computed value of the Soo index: -5.0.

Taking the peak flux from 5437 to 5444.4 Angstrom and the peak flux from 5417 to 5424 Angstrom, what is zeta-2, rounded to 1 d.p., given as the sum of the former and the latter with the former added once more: 54.2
